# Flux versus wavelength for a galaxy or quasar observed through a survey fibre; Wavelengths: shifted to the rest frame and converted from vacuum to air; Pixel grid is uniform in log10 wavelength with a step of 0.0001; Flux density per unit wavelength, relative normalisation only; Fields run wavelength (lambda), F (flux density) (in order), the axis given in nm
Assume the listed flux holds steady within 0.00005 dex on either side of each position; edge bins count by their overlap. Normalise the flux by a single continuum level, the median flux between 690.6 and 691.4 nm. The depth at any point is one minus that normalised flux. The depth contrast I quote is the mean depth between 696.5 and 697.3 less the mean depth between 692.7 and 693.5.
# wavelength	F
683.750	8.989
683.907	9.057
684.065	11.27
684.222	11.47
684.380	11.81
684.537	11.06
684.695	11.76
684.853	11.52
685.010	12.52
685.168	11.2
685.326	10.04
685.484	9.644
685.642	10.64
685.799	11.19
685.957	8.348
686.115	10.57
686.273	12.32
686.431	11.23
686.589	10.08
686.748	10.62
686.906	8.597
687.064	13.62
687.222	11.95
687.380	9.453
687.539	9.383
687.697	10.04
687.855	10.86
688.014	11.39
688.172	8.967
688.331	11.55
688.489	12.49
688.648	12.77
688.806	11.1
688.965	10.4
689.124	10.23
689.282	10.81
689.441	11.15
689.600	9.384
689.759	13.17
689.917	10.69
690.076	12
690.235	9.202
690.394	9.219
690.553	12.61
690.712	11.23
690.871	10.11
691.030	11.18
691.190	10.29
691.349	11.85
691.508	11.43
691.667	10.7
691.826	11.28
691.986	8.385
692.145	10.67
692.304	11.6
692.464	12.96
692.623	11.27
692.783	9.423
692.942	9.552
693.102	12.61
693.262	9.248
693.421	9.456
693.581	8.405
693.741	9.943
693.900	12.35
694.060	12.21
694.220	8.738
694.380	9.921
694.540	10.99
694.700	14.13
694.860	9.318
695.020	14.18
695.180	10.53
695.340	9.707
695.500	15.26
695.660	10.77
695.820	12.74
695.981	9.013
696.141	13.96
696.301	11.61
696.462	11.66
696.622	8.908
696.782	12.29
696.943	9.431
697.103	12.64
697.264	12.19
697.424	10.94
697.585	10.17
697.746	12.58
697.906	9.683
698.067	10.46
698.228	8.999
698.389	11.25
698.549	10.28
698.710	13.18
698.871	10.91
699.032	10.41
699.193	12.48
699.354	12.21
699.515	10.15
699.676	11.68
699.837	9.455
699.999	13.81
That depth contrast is -0.09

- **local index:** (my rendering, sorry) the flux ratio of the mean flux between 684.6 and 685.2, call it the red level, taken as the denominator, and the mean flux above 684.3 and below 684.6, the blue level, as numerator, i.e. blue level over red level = 0.97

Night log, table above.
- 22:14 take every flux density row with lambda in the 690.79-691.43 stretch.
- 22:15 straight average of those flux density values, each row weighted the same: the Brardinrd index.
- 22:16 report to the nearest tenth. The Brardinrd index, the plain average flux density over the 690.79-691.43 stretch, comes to 10.9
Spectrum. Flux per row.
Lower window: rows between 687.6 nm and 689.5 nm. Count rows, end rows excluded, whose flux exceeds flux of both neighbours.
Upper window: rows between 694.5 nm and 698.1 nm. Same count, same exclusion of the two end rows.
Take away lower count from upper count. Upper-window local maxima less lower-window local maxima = 7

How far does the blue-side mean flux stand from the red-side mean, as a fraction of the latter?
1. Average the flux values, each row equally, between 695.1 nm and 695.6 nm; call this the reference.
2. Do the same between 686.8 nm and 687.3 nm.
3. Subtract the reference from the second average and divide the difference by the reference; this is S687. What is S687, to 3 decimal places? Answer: -0.037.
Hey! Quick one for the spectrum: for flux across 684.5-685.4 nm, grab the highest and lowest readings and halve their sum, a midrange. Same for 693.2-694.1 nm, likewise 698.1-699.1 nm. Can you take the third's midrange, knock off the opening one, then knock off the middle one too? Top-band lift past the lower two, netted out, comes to -10.6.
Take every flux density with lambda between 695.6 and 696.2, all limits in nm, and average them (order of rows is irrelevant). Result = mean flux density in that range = 11.6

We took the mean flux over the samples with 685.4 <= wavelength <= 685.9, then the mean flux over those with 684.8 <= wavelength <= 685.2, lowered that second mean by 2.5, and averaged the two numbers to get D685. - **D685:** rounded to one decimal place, 9.9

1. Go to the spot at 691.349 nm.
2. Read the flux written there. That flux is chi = 11.85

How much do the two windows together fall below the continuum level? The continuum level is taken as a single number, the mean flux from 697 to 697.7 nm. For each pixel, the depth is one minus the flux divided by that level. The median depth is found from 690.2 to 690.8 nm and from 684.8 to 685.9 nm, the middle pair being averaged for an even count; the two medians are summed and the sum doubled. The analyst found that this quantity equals 0.27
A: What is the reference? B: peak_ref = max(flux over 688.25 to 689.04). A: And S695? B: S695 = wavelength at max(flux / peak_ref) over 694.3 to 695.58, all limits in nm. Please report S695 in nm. 695.500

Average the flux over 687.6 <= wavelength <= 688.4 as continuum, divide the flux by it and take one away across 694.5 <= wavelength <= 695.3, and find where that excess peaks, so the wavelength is 695.020 nm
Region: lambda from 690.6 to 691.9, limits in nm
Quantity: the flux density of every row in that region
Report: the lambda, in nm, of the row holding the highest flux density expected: 691.349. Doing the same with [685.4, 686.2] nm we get 685.799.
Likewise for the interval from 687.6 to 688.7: 688.648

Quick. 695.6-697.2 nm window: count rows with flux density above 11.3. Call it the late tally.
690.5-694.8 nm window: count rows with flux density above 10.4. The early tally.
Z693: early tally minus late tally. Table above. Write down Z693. 10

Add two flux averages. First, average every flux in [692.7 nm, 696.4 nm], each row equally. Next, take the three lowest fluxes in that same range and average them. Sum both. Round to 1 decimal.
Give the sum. 19.8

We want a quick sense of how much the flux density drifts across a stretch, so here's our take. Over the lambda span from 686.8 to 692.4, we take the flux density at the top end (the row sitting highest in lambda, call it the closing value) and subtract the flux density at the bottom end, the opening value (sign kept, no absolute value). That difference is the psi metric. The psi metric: 3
